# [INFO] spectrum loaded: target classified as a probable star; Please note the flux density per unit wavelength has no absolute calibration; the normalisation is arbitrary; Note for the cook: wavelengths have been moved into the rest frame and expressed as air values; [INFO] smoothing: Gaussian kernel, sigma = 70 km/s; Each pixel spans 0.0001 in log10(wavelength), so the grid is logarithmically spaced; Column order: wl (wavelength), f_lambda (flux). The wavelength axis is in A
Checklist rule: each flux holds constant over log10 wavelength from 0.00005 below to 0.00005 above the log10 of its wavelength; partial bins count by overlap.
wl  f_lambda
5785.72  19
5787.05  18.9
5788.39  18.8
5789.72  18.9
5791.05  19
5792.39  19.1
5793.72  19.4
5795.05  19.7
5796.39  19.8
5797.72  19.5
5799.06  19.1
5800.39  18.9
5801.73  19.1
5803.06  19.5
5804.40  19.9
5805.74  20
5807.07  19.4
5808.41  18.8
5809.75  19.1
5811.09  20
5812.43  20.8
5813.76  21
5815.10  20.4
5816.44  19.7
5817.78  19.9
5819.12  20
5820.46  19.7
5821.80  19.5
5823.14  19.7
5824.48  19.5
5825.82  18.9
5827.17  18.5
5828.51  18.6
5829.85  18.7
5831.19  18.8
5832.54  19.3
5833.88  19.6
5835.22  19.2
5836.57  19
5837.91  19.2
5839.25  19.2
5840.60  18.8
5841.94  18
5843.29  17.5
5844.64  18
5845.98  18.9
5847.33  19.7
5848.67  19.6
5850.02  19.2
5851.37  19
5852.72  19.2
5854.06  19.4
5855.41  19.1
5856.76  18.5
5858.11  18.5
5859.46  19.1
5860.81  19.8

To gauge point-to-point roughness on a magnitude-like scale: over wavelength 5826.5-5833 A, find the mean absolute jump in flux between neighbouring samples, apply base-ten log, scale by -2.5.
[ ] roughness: 1.7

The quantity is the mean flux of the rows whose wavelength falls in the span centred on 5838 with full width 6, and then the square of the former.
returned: 364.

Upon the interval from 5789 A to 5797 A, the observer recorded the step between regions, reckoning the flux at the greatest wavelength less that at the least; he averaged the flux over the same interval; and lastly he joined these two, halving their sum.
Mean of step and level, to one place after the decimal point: 10.1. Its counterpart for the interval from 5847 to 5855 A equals 9.5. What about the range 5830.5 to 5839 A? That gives 9.8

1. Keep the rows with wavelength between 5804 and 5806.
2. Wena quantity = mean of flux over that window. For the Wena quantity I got 19.9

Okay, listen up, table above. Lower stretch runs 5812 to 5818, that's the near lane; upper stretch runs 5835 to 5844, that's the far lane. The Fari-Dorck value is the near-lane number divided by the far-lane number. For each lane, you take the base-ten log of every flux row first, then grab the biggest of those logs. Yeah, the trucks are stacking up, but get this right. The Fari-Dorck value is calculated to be 1.03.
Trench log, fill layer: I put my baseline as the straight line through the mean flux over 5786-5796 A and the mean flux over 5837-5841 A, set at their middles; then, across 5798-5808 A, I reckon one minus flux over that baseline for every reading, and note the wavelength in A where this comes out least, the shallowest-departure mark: 5805.74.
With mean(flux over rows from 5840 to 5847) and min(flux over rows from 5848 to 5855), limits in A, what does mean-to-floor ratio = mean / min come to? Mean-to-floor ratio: 0.96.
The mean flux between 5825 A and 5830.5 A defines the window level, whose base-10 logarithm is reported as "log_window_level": 1.27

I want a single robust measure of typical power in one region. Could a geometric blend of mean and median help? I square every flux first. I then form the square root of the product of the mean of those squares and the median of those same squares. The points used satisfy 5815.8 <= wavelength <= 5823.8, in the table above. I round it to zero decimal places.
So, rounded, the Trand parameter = 389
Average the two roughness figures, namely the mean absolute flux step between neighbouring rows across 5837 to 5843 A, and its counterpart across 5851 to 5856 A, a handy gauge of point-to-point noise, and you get 0.32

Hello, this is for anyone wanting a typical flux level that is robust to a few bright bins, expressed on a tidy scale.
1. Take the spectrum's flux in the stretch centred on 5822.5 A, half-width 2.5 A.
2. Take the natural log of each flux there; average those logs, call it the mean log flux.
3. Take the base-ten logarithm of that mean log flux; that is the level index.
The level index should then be 0.474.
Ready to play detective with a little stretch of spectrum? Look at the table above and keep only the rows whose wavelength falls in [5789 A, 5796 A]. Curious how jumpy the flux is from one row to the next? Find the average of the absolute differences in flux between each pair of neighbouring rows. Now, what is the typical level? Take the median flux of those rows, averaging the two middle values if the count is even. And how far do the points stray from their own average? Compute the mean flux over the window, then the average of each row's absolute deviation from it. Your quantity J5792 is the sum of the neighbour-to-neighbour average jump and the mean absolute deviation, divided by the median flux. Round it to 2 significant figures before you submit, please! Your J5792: 0.024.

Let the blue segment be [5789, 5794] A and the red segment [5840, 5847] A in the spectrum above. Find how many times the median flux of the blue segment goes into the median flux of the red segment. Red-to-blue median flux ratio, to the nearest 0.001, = 0.945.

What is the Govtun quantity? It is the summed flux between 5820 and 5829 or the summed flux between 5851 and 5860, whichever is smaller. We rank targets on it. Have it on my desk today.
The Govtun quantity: 133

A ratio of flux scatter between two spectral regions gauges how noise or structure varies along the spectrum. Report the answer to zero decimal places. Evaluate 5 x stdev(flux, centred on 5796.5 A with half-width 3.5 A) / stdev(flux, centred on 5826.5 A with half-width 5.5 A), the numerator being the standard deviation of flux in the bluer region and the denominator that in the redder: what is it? 3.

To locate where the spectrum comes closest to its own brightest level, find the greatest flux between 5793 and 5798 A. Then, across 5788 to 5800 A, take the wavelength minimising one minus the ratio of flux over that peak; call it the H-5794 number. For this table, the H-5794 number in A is 5796.39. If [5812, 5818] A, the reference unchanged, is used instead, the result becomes 5813.76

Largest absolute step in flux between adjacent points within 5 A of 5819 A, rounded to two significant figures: 0.70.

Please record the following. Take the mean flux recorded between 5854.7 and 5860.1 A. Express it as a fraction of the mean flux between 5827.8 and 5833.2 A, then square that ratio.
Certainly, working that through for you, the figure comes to 0.99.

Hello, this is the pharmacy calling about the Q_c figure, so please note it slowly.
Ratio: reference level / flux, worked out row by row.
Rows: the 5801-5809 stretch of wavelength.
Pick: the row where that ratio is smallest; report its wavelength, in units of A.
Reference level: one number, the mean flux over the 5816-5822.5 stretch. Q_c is 5805.74 A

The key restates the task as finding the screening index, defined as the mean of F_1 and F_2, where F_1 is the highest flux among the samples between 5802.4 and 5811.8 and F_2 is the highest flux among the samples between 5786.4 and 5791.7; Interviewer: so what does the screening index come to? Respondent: 19.5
